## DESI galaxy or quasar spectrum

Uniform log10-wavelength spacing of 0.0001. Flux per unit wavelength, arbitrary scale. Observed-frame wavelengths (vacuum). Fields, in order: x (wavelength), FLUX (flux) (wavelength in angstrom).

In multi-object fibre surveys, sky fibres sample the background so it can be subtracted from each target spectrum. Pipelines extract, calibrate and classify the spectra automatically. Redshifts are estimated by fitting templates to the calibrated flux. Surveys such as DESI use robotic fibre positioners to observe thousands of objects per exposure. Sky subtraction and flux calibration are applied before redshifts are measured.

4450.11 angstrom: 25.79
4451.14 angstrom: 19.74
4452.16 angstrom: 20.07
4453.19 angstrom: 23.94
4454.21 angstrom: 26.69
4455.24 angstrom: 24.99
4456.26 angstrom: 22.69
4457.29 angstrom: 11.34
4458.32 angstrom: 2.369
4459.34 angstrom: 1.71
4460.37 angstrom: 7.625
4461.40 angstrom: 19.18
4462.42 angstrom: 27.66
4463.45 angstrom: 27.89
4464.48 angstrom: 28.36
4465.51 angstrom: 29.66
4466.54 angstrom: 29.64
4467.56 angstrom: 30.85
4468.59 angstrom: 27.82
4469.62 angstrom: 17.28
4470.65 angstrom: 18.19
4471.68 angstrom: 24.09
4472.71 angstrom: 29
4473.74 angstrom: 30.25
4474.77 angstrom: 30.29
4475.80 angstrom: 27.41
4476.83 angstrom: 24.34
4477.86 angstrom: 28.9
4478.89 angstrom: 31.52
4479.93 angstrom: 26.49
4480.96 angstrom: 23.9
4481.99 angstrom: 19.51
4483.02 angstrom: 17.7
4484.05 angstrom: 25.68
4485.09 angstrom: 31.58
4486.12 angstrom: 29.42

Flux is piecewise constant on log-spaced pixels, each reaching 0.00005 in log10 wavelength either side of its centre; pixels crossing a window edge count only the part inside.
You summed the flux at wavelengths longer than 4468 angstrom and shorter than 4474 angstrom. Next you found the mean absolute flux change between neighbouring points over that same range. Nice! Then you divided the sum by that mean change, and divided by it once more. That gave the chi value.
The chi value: 7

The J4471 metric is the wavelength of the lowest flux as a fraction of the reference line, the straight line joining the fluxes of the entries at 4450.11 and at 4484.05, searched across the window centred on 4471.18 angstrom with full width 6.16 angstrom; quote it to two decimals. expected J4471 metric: 4469.62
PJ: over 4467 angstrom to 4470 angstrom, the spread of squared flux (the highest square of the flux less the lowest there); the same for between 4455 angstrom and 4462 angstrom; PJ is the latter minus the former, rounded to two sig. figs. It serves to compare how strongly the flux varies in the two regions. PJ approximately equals -32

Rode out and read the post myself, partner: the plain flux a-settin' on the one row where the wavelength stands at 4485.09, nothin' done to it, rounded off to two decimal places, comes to 31.58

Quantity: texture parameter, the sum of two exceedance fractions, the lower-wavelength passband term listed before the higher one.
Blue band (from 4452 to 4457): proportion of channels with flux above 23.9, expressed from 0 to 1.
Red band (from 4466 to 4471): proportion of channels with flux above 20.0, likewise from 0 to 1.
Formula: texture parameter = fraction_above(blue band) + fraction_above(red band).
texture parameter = 1.2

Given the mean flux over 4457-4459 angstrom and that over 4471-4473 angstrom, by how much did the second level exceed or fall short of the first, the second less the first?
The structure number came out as 20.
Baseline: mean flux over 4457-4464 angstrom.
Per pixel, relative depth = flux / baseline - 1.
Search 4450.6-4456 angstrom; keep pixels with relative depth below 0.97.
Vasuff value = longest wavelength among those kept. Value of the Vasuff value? 4455.24 angstrom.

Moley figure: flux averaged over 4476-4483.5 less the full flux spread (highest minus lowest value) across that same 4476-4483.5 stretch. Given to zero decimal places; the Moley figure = 11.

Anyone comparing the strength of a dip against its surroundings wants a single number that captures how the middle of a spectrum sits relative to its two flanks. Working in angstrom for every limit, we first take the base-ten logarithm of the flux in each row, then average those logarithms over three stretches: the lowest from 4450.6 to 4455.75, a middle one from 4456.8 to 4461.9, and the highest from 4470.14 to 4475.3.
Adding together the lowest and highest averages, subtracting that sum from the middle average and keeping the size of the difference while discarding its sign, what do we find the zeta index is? 2.01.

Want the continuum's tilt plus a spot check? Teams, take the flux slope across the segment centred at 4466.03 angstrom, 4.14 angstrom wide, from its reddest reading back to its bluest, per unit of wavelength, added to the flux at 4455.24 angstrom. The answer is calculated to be 26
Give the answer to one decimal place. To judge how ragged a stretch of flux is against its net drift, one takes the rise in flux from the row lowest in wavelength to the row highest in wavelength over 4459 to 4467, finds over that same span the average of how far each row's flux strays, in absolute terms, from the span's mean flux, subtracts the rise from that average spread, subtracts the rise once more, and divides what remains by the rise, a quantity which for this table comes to -1.7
